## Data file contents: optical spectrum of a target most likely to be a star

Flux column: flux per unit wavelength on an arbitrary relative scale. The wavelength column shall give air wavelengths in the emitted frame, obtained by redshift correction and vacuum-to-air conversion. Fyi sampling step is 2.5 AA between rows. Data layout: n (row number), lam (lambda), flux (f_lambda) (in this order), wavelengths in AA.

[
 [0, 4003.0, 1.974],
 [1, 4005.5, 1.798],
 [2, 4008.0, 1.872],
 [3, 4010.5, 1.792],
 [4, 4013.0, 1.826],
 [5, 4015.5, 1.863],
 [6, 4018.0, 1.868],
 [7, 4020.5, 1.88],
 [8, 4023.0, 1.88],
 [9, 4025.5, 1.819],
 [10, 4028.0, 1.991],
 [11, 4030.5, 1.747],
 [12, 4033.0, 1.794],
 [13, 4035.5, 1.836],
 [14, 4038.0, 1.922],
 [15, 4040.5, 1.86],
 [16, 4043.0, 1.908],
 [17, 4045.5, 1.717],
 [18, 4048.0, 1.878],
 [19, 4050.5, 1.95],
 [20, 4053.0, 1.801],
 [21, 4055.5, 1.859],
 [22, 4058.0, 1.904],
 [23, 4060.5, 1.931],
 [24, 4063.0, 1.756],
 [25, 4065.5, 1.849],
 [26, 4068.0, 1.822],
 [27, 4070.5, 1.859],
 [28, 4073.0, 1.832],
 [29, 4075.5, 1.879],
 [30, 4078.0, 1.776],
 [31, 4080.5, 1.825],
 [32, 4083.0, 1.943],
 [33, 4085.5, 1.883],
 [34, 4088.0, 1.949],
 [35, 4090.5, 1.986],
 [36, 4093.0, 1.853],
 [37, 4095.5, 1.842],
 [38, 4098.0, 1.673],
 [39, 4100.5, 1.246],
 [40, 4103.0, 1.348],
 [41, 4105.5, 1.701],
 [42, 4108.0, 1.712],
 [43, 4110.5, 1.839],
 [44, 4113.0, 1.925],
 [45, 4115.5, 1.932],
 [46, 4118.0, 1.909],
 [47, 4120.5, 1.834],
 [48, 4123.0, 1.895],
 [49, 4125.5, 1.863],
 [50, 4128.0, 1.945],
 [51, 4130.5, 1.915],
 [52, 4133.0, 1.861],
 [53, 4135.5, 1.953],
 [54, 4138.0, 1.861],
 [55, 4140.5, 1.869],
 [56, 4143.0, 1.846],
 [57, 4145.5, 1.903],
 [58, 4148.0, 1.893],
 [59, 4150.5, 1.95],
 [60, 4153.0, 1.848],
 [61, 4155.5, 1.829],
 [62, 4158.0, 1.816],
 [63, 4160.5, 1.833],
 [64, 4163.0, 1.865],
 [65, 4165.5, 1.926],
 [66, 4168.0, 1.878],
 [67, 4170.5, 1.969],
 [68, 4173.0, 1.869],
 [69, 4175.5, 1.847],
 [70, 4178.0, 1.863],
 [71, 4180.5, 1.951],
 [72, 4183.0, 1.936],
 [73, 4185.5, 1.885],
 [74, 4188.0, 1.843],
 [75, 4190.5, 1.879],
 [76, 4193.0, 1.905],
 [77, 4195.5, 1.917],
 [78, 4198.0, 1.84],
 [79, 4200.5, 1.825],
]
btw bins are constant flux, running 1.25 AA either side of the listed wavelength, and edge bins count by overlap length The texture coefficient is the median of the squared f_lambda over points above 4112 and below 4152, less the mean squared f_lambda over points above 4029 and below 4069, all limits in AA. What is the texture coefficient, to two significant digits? 0.19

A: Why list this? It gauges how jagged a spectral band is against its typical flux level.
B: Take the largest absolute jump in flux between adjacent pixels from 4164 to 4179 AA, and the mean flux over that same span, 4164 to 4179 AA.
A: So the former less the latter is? -1.79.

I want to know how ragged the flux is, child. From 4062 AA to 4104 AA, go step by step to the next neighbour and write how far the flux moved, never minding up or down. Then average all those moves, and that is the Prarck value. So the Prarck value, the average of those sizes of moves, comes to 0.094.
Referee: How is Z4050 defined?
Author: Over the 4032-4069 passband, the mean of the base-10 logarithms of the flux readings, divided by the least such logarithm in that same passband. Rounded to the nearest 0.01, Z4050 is 1.14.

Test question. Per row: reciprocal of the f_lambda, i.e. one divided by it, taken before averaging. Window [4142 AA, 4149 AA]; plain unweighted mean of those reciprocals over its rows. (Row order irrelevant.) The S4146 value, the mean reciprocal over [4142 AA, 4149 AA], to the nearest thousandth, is 0.532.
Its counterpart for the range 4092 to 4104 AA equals 0.645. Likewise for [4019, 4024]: 0.532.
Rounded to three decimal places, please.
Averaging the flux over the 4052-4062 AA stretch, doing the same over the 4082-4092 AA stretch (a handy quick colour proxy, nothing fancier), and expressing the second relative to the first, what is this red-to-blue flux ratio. 1.035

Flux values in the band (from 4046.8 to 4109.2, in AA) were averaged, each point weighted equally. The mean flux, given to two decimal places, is 1.80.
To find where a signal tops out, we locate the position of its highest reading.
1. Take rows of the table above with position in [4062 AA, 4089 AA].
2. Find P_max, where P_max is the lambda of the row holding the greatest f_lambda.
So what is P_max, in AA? 4088.0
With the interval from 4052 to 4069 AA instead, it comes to 4060.5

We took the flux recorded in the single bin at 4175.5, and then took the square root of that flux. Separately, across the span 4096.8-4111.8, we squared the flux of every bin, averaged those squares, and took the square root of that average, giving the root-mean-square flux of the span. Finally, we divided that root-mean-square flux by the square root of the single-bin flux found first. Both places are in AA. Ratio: 1.18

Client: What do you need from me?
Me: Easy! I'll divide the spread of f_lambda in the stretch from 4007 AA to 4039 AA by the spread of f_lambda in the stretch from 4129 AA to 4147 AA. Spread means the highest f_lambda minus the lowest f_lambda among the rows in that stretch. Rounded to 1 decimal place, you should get 2.3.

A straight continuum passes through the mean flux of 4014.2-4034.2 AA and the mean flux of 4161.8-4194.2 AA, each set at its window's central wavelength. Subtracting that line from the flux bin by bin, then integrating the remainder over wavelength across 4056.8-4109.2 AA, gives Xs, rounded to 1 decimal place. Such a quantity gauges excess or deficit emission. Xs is -4.2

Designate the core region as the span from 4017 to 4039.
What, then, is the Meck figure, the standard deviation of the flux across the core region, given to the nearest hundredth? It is 0.07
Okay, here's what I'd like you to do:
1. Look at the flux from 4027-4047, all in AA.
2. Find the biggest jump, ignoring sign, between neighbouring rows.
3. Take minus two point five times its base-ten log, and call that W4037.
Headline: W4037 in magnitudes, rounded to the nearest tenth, 1.5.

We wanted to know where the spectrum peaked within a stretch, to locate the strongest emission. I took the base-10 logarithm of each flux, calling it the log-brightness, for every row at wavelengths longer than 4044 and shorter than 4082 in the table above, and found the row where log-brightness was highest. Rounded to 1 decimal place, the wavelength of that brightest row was 4050.5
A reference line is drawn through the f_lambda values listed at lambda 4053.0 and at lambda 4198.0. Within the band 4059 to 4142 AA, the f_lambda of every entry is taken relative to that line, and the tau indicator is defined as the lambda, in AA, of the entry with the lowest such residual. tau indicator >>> 4100.5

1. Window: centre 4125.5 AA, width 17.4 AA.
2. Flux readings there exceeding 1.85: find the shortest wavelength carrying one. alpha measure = 4118.0 AA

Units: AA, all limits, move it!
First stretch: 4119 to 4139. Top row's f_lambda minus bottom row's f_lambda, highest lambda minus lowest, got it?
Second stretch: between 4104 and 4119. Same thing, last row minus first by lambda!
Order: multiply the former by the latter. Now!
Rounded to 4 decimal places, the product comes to 0.0056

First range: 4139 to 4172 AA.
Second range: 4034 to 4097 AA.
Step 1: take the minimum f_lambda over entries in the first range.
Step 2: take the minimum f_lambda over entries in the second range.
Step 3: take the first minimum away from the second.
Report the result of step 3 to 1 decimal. -0.1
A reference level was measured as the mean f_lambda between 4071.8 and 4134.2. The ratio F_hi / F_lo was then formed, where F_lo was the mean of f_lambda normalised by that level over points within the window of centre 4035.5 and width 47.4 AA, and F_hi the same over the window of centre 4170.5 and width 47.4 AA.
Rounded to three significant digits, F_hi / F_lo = 1.01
